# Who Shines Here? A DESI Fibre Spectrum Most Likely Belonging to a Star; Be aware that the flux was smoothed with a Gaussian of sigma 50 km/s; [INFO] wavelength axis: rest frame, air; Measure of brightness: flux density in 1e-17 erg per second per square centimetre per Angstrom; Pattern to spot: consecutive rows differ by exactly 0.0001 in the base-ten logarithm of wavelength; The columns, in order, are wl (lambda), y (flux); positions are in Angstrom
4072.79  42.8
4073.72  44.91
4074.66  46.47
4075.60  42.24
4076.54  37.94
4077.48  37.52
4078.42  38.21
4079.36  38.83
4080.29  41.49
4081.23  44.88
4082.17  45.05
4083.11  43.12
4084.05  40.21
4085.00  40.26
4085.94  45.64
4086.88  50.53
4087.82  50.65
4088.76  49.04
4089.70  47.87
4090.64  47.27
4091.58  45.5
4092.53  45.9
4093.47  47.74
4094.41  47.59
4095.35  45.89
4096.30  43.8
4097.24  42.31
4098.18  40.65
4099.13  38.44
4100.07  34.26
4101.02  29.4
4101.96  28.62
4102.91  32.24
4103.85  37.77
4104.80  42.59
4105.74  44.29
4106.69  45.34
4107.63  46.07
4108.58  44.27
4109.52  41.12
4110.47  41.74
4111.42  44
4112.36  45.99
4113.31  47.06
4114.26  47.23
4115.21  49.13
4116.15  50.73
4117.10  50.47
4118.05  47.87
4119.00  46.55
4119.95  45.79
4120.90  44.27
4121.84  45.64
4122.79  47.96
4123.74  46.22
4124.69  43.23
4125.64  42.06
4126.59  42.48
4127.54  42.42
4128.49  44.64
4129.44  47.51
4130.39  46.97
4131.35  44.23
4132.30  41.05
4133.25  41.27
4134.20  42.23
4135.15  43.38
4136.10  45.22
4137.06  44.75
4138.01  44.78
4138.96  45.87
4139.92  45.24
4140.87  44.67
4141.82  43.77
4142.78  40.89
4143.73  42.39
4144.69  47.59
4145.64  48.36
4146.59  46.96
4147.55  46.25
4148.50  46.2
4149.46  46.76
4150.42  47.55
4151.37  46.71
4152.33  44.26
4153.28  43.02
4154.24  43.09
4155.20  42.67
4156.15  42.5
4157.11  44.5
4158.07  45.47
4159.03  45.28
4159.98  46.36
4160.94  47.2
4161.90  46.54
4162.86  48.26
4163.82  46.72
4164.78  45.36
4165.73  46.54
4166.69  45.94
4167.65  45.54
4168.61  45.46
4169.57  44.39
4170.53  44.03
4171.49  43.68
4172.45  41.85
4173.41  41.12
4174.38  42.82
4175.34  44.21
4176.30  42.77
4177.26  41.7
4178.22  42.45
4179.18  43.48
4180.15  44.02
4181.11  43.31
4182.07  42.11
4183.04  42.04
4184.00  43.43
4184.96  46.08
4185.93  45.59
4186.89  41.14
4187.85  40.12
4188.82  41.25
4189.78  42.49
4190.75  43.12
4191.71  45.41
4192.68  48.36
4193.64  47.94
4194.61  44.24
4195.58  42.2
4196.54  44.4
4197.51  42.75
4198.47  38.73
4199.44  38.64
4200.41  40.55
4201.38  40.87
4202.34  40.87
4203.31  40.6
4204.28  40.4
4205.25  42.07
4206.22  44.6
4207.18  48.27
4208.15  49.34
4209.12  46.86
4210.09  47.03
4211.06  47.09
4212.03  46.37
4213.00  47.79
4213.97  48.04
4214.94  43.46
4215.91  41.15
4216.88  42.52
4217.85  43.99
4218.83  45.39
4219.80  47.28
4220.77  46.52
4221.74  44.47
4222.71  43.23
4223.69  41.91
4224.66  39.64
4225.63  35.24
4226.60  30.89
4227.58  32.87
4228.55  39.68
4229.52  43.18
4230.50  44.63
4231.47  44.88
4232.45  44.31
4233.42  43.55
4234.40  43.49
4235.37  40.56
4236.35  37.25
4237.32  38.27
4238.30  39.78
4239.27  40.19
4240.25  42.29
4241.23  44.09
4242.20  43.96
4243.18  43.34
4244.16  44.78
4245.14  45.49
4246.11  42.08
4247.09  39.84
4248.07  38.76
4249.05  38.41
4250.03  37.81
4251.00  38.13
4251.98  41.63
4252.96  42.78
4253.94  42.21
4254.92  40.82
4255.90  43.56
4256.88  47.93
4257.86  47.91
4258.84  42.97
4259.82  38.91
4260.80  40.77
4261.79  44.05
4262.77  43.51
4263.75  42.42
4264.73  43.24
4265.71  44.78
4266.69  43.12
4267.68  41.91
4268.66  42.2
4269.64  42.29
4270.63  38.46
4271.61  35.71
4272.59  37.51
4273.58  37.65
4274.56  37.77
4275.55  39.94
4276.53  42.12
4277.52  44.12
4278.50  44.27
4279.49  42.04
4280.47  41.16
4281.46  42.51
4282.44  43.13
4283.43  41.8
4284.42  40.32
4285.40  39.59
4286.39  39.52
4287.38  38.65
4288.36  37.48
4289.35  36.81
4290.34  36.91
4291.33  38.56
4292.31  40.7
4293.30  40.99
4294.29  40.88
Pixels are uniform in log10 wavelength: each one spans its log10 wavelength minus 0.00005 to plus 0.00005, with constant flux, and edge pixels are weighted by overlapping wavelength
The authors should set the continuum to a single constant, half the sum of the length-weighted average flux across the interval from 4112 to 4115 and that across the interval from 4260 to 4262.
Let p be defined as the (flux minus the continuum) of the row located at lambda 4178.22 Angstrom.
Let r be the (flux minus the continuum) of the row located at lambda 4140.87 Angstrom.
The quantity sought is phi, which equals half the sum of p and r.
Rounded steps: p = -1.7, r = 1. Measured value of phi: -0.6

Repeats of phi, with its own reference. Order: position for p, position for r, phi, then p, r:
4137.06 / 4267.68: -0.8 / 0.6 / -2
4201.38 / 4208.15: 0.9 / -3.3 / 5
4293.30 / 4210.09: -0.2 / -3.2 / 3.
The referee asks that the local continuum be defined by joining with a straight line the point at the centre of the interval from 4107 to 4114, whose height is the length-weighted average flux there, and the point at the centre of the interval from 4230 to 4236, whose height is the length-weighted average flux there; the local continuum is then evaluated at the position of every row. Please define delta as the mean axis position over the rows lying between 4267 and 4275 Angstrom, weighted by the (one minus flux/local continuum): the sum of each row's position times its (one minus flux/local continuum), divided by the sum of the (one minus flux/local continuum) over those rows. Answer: 4272.2 Angstrom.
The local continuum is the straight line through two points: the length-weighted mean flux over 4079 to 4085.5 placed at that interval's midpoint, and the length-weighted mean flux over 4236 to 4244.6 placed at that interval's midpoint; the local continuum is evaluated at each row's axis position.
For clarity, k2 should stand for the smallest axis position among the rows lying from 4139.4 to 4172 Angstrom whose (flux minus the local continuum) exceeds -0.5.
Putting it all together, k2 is 4139.92 Angstrom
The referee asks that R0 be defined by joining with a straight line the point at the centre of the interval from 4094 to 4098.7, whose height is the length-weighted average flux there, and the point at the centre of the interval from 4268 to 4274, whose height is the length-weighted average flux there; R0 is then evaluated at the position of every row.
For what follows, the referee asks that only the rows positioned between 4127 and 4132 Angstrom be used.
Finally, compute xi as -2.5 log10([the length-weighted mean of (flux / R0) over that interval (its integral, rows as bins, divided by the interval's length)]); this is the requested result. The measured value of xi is -0.05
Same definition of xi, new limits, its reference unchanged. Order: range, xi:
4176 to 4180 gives -0.03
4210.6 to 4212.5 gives -0.15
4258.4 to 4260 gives -0.05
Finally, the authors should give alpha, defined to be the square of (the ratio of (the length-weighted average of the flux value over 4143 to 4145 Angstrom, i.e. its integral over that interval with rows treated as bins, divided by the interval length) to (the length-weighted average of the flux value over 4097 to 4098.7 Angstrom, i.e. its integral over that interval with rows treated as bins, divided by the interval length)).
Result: 1.15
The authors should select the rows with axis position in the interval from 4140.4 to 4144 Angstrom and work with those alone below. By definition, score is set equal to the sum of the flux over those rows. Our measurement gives 172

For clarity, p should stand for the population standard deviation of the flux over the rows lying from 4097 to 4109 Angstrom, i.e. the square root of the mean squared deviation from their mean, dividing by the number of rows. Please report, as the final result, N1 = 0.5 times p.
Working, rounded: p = 5.8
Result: 2.9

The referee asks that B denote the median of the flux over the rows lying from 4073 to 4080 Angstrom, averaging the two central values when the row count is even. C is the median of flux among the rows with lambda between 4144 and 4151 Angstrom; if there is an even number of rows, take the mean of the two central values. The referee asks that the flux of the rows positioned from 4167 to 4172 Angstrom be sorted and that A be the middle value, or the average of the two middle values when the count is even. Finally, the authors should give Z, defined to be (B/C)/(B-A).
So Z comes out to -0.1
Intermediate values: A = 44.4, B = 38.8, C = 47.0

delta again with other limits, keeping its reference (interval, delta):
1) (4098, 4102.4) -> 4100.7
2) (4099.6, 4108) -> 4101.7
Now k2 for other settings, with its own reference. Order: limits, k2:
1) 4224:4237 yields 4229.52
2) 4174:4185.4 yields 4174.38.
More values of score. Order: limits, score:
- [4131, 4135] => 169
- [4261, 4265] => 173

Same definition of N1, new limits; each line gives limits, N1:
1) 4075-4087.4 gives 1.8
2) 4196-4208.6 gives 1.6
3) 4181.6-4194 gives 1.3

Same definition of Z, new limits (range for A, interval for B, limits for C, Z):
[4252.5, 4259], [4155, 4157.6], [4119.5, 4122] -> -3.1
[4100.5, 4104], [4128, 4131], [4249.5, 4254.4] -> 0.1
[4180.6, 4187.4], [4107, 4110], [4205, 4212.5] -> 1.0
